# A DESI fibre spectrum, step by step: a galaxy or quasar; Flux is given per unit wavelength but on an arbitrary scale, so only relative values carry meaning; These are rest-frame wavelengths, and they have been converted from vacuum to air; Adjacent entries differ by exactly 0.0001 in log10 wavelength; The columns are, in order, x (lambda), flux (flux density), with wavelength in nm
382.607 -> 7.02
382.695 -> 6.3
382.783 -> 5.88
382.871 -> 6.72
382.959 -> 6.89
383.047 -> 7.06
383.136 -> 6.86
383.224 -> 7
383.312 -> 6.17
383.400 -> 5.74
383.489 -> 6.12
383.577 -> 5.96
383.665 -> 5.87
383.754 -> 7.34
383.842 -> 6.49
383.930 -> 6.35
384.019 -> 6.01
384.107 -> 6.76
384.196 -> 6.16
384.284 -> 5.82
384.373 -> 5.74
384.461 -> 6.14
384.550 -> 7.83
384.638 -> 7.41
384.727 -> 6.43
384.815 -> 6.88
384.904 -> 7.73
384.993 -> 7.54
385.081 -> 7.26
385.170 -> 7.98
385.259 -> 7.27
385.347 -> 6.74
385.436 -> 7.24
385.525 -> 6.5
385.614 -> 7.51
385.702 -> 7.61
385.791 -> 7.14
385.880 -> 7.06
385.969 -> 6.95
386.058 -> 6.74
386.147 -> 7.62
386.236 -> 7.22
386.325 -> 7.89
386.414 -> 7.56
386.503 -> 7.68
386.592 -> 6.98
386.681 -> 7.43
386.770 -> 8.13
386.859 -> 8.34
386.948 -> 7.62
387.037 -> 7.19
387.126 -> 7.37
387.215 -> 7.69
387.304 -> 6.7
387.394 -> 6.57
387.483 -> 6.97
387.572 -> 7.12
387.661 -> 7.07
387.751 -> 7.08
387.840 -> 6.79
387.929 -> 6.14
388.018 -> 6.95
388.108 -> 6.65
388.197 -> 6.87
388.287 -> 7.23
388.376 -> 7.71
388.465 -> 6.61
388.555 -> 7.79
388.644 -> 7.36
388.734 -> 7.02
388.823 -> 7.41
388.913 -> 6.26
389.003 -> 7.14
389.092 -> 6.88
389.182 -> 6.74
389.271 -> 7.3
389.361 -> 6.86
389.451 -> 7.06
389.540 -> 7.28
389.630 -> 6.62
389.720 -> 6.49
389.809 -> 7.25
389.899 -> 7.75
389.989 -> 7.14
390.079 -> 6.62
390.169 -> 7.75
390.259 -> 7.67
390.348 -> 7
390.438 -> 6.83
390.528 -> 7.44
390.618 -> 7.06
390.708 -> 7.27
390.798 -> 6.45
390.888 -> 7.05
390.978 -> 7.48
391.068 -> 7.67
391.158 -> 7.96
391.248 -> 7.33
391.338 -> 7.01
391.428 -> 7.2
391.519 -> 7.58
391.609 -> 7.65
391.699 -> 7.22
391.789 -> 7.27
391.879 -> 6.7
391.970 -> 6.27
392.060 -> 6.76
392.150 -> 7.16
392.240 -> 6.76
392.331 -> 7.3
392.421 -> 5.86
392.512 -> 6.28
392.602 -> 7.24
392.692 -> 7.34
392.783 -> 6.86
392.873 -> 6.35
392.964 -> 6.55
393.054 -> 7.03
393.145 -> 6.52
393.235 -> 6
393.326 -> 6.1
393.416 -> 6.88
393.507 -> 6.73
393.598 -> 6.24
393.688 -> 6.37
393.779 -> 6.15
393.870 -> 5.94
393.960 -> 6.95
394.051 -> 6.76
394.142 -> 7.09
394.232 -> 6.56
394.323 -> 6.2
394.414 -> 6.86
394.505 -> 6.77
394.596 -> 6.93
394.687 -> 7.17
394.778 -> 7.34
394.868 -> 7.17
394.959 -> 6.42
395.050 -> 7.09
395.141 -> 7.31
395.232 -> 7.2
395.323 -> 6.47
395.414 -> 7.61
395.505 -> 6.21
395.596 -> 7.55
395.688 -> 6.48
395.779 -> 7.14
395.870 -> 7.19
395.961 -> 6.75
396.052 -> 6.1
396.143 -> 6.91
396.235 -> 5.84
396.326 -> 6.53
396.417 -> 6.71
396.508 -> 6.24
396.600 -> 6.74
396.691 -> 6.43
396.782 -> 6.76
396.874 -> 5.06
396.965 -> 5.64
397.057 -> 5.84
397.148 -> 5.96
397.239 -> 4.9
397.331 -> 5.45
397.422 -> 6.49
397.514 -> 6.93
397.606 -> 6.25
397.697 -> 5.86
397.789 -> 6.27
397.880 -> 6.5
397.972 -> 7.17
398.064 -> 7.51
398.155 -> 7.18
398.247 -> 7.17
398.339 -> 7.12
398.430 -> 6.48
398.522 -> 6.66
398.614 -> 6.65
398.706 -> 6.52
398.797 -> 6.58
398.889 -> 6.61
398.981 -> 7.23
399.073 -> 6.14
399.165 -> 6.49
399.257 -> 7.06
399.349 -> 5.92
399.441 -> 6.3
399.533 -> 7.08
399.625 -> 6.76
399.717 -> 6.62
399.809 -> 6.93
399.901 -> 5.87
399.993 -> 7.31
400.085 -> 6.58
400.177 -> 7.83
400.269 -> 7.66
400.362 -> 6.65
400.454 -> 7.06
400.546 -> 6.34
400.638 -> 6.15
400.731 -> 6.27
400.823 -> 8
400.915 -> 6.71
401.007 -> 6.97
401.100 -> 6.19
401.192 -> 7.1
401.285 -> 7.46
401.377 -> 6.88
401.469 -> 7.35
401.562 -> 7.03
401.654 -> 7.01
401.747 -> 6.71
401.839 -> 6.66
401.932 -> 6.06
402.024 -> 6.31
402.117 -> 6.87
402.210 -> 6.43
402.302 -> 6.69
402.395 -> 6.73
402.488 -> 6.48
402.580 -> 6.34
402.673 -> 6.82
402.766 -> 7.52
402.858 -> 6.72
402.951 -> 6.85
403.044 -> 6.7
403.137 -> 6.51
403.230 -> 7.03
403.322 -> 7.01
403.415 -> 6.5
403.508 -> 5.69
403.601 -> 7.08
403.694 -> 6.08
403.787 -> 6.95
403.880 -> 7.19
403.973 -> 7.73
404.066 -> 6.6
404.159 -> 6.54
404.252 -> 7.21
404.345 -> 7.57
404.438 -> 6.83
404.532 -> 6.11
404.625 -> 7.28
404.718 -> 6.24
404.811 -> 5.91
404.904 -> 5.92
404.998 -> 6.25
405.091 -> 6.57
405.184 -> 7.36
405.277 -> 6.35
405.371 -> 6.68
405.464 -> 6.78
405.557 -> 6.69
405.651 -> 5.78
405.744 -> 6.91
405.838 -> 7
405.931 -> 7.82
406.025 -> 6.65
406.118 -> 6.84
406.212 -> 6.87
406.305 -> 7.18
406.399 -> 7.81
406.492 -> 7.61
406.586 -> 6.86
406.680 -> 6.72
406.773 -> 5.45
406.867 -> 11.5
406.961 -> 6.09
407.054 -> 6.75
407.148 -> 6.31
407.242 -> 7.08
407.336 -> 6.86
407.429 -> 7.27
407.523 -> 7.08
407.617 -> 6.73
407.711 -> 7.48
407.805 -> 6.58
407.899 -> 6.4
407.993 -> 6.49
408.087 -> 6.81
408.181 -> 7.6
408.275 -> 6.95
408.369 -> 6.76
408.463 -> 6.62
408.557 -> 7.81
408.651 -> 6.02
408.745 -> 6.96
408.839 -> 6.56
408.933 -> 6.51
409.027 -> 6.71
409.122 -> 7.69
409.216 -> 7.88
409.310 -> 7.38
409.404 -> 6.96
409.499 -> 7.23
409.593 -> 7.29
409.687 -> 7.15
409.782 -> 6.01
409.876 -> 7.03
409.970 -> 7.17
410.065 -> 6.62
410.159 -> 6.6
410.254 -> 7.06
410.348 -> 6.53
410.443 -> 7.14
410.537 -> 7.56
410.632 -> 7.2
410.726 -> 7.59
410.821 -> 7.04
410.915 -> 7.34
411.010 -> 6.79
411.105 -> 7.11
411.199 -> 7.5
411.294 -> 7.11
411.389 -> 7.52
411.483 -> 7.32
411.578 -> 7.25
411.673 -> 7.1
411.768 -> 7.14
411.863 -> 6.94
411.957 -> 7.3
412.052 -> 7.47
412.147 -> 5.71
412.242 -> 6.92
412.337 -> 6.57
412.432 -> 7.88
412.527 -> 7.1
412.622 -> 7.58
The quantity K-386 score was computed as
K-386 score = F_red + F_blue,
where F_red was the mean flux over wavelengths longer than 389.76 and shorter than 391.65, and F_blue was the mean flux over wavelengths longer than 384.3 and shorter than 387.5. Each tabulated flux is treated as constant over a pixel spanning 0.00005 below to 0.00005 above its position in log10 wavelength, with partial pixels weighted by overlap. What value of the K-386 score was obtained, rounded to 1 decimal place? 14.5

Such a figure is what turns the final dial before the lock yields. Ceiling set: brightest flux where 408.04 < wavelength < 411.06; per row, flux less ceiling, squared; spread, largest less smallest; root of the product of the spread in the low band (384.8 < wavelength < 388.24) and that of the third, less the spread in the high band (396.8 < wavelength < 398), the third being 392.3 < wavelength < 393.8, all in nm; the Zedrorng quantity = -5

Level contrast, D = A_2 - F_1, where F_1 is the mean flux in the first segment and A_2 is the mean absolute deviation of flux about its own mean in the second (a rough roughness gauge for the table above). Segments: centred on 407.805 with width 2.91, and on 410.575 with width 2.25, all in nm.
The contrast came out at -6.77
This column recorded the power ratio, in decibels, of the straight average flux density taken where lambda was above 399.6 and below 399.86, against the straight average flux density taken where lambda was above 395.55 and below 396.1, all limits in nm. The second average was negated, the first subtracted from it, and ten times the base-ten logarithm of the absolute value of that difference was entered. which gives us 11.3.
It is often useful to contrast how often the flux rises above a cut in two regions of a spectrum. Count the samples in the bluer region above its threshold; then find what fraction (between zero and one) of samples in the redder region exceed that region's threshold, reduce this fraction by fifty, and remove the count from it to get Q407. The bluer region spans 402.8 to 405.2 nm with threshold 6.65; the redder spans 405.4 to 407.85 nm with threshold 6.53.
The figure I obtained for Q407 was -63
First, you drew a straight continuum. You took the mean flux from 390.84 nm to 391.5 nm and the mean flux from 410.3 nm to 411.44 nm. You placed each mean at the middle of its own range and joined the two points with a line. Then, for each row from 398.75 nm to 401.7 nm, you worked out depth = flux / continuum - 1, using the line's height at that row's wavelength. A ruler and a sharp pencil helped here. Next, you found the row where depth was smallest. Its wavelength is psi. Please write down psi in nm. 399.901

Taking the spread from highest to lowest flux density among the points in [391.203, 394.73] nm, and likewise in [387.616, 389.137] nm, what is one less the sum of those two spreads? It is -2.4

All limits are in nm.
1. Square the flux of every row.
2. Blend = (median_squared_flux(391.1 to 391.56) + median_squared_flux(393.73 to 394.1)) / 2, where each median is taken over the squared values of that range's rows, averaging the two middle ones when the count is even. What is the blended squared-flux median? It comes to 48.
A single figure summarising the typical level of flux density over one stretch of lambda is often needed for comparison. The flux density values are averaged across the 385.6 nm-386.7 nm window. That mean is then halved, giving 3.67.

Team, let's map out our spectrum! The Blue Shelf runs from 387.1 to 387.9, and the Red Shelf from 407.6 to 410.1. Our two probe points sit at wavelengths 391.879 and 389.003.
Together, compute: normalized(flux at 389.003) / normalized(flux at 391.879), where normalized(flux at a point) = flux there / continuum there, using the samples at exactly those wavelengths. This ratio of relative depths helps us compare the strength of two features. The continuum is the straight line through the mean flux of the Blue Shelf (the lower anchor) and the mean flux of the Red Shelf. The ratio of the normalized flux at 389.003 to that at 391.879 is 1.06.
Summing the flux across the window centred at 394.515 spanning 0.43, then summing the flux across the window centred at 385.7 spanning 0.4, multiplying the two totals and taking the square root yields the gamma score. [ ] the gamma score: 34.9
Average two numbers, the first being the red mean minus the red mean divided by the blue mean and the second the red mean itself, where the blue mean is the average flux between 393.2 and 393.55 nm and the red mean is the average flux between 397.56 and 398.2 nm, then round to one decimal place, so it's 6.2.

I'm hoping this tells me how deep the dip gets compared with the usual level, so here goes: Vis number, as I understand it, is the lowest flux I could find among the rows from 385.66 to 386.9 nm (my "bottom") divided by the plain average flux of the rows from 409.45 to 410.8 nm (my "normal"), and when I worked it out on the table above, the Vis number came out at 0.961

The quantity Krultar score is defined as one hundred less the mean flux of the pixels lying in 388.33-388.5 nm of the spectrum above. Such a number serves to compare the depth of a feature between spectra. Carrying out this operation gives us 92.8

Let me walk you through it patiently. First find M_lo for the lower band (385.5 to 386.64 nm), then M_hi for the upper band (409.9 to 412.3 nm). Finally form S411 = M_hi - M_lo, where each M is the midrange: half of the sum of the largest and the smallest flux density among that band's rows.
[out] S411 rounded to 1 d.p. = -0.5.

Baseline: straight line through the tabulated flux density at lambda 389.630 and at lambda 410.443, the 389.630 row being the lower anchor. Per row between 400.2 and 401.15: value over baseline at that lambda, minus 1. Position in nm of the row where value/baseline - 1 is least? 400.638 nm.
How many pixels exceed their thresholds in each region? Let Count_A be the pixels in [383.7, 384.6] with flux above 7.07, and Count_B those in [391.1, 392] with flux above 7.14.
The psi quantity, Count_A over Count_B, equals 0.3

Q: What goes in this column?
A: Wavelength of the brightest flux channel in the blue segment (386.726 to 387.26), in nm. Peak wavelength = 386.859 nm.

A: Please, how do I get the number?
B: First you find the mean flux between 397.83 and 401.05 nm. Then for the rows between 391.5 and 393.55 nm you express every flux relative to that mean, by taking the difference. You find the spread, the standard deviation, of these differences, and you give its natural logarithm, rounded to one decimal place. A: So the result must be -0.7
